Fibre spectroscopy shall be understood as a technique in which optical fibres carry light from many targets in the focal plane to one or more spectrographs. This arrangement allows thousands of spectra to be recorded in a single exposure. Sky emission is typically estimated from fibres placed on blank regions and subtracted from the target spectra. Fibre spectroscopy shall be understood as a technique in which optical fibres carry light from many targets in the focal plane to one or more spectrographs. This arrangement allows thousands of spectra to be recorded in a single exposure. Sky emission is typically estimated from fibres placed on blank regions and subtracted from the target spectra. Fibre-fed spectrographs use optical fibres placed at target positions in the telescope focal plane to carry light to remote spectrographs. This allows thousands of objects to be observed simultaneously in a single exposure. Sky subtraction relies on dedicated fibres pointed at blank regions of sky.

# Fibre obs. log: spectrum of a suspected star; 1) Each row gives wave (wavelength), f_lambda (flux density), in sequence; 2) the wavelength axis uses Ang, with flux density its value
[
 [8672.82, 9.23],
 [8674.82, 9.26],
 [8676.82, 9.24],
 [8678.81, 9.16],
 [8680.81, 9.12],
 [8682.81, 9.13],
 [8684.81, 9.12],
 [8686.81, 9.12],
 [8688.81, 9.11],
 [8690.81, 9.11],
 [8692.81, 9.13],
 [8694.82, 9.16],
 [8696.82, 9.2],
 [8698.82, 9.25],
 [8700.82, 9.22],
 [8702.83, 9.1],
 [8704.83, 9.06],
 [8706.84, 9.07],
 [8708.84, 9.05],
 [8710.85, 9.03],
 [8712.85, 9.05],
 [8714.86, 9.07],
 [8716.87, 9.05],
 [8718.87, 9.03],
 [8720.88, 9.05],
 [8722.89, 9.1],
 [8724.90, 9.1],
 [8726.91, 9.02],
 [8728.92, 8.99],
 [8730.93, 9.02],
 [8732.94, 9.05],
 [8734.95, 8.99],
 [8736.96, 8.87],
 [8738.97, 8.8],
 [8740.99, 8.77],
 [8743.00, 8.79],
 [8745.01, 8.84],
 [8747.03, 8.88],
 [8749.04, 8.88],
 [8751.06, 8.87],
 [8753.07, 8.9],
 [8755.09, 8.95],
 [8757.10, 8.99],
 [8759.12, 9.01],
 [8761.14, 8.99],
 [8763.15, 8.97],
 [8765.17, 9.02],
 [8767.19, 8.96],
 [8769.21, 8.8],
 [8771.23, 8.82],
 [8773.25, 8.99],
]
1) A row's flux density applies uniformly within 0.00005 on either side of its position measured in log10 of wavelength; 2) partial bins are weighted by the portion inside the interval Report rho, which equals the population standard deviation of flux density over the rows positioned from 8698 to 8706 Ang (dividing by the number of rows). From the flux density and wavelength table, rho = 0.079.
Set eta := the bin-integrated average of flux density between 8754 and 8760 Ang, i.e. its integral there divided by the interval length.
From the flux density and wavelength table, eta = 8.98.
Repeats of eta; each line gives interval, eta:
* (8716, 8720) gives 9.05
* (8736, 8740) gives 8.82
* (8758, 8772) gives 8.94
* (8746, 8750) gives 8.88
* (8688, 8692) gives 9.12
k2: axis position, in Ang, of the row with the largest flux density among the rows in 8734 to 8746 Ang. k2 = 8734.95 Ang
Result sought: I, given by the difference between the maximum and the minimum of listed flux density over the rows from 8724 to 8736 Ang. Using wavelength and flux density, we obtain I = 0.11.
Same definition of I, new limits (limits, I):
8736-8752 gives 0.11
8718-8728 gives 0.08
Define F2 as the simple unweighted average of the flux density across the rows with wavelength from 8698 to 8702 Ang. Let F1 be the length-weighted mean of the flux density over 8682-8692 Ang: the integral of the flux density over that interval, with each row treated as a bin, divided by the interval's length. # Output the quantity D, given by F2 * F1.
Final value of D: 84.2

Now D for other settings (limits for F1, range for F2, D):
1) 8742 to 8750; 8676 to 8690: 80.9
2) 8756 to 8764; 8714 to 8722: 81.4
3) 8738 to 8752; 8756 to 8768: 79.4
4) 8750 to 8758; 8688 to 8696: 81.5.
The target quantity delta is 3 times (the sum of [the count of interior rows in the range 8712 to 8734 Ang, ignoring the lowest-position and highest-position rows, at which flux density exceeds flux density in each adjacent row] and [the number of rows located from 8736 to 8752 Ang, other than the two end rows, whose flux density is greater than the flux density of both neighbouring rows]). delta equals 3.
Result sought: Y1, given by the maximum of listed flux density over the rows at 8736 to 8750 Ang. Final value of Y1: 8.88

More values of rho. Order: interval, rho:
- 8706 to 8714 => 0.014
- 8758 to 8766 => 0.019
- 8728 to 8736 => 0.025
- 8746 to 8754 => 0.011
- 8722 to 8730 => 0.049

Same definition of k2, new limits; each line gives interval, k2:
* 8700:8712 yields 8700.82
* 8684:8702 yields 8698.82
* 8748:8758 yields 8757.10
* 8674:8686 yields 8674.82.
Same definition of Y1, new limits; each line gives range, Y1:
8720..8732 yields 9.1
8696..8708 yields 9.25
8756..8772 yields 9.02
